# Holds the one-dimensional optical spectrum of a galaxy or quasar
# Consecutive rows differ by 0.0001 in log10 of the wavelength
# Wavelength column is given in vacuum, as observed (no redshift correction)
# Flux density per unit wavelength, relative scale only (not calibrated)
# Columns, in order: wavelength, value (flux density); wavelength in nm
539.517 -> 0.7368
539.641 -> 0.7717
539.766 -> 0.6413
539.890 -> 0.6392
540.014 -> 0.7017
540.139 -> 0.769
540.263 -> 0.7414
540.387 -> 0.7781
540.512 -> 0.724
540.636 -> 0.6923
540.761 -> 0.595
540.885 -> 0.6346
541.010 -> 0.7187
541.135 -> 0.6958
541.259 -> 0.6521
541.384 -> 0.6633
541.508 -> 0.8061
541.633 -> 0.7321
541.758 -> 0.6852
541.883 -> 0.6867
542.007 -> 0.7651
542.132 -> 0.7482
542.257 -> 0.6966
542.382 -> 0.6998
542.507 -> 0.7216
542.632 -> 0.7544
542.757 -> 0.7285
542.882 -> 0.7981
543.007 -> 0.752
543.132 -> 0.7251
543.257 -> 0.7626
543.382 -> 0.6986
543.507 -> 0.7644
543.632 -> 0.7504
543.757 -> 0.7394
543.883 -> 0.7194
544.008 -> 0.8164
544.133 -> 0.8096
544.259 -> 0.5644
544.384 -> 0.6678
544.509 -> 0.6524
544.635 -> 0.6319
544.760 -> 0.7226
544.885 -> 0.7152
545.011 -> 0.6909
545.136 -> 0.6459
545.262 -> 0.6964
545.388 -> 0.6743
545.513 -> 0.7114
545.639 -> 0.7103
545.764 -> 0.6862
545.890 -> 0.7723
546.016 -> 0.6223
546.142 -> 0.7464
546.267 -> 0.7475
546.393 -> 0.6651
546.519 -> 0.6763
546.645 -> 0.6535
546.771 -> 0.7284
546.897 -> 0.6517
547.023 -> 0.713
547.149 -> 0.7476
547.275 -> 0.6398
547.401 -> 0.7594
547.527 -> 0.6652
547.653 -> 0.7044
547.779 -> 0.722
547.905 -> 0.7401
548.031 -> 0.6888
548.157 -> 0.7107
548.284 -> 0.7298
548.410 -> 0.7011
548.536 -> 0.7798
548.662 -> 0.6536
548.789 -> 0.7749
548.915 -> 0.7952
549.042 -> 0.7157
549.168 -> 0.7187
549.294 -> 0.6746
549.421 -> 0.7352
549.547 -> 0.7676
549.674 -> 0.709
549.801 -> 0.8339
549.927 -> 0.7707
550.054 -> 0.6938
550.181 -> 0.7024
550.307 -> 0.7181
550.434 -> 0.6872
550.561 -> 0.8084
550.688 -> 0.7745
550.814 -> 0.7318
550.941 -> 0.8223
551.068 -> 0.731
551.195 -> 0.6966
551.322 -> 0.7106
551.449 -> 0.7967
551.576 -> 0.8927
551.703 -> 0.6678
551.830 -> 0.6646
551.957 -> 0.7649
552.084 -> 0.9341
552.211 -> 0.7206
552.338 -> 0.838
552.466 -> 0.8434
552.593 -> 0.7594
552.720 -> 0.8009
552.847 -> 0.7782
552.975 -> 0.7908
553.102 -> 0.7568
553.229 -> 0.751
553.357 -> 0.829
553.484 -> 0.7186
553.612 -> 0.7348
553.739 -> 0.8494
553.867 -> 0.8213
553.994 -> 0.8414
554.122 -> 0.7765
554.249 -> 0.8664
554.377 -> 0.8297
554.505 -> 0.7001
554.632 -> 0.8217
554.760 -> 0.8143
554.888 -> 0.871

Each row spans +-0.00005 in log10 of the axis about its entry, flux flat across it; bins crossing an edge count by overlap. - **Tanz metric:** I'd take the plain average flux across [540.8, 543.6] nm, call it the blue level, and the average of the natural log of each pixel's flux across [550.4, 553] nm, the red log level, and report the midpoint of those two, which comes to 0.230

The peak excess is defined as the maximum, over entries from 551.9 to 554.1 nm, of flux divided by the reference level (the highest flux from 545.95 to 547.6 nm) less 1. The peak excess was 0.23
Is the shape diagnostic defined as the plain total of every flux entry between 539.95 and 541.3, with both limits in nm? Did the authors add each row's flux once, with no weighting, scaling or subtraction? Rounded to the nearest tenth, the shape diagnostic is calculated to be 7.7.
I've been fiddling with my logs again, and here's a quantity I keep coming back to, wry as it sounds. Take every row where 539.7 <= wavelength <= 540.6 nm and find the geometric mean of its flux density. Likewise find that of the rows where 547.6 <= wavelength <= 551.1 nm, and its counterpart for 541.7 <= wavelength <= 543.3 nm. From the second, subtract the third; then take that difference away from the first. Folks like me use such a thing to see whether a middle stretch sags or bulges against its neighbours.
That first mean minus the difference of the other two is 0.709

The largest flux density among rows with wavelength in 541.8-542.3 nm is 0.7651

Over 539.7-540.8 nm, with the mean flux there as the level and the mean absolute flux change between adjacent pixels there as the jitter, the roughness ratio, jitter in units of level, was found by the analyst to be 0.068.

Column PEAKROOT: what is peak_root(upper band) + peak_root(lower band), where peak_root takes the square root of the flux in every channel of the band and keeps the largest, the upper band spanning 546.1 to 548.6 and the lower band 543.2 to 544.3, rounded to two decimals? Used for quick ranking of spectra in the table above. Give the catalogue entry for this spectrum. 1.79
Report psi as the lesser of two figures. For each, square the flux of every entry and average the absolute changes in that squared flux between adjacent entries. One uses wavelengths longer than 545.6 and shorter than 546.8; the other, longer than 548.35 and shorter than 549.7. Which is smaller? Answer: 0.089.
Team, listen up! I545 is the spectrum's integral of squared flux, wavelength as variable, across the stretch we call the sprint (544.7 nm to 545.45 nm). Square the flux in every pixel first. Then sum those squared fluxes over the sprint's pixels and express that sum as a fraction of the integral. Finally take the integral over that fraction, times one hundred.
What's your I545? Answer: 4.5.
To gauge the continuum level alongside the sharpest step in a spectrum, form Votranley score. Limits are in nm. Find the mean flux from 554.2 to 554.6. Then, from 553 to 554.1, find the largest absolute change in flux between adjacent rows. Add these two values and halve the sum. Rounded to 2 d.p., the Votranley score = 0.46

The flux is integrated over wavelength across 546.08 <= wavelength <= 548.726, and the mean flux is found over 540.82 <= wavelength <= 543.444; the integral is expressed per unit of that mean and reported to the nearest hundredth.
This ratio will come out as 2.59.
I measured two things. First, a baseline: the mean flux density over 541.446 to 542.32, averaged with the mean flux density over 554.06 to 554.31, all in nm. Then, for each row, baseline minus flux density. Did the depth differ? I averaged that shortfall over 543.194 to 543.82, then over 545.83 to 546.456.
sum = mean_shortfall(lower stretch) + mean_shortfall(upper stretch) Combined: 0.10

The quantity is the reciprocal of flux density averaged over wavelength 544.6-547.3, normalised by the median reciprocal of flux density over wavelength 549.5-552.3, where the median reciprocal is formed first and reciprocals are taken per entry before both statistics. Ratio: 1.06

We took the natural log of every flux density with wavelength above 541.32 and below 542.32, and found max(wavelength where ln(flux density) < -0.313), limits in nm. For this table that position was 542.257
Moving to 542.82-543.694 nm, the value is 543.382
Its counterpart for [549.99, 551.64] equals 551.322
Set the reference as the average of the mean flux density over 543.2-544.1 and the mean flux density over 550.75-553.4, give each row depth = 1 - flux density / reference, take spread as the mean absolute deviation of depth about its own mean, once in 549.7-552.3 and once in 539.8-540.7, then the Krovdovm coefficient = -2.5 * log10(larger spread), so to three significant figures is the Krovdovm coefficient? 2.77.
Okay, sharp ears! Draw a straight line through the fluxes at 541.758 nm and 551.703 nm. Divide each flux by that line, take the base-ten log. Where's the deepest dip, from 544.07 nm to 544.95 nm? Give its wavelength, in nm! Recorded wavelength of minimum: 544.259 nm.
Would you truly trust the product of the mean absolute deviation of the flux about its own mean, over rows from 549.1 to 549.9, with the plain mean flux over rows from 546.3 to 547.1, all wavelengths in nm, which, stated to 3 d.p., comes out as 0.028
